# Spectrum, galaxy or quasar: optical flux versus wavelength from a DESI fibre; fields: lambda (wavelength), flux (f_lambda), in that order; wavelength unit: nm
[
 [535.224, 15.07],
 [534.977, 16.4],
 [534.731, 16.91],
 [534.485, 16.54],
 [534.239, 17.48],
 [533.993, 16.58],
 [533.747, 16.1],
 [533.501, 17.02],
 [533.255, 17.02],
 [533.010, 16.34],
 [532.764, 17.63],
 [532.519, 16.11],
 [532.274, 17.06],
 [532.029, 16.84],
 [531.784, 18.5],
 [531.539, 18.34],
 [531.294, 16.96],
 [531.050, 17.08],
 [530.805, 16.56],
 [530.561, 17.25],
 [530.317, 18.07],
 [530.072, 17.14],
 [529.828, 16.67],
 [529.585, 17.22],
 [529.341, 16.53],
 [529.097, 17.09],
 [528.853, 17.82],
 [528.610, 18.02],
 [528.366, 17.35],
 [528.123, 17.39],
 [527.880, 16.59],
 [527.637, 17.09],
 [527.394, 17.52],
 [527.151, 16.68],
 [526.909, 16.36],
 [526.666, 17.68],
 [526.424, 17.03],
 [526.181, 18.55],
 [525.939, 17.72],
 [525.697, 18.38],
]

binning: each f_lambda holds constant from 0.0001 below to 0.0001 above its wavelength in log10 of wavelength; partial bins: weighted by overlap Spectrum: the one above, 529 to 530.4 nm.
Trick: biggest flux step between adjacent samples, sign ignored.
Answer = 0.93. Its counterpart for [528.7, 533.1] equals 1.66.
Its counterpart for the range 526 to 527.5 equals 1.52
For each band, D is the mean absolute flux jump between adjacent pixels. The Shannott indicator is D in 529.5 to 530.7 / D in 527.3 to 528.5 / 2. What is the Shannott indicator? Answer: 0.78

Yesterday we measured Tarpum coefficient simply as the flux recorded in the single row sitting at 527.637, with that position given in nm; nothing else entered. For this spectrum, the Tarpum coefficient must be 17.09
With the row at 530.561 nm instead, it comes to 17.25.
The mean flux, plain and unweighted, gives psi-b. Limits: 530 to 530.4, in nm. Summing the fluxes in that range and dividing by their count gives 17.6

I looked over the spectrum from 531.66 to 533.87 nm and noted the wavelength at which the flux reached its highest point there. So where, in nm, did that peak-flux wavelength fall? 531.784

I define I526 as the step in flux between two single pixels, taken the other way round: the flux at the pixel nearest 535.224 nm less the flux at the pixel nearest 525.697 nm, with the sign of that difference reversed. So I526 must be 3.31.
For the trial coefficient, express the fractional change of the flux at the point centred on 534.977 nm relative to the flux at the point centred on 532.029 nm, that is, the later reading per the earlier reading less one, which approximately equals -0.03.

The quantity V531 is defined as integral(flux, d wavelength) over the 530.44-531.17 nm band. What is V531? 12.4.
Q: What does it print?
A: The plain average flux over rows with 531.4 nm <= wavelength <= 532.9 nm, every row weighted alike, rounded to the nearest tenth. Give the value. 17.4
